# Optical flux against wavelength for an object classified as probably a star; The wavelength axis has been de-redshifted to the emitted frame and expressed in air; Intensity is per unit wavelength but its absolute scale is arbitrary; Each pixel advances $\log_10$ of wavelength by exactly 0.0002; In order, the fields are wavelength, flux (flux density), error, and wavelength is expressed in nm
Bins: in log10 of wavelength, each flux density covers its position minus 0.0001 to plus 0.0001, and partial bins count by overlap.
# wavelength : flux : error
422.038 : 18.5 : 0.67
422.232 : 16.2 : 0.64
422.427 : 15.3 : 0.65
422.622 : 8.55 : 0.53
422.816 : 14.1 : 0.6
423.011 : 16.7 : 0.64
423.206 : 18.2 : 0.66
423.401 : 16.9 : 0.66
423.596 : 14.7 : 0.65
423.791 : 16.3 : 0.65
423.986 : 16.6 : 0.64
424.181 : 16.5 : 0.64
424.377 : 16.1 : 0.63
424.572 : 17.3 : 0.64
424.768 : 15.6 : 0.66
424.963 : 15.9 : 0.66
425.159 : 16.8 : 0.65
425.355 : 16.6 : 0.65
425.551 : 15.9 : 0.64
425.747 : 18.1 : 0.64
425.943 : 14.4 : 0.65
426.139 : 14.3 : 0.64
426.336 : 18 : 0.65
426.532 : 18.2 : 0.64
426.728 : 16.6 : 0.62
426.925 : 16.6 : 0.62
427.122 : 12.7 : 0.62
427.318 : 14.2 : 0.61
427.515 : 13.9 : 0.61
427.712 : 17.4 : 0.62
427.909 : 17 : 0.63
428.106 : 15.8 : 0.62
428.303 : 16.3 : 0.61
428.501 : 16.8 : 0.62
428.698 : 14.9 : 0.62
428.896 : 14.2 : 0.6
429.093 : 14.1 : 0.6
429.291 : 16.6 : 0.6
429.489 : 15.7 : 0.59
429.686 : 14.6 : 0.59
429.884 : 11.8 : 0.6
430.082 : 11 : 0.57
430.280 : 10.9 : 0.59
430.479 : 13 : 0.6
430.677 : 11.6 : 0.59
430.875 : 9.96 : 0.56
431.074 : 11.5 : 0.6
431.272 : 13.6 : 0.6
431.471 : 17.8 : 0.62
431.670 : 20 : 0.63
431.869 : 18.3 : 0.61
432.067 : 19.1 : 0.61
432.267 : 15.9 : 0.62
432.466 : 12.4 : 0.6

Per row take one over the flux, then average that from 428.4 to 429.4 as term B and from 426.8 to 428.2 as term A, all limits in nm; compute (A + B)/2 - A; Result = 0.000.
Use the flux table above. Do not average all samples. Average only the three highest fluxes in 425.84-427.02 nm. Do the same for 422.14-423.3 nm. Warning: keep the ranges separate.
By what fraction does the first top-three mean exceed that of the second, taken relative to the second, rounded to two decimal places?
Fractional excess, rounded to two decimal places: 0.03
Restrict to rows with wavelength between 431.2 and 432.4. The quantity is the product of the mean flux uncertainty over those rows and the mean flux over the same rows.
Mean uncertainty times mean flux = 10.7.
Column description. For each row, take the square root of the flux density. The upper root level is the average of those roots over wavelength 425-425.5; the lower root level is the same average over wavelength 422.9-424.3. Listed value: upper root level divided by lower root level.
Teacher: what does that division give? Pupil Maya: 1.00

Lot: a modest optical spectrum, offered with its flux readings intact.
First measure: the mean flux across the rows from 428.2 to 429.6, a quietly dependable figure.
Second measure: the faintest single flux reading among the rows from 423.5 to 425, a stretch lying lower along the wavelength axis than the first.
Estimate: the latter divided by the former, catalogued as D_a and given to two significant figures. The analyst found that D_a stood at 0.95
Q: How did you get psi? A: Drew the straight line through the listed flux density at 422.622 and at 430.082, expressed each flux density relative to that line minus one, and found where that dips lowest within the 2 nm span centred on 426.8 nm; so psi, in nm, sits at 427.122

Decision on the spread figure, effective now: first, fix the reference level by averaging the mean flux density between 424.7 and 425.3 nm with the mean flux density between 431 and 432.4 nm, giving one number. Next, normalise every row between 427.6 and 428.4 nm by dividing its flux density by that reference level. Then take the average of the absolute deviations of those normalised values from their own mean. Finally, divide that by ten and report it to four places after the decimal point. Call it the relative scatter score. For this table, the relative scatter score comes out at 0.0035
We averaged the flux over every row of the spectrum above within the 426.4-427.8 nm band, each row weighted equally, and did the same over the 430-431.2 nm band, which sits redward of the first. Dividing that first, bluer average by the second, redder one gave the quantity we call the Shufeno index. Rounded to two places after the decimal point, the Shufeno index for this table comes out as 1.38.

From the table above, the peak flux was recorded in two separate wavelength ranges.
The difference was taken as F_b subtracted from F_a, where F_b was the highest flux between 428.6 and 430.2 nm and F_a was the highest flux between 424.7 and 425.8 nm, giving 1.5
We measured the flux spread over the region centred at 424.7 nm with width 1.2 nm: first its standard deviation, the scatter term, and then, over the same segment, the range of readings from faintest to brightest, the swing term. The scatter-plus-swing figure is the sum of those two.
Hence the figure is 2.3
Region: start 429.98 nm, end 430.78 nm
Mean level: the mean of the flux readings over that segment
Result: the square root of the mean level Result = 3.41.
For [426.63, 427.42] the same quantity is 3.88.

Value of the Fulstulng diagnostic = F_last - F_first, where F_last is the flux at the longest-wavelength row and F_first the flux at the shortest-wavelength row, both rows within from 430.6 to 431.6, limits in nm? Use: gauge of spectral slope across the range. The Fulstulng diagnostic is 6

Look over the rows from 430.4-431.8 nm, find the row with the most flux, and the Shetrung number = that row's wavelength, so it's 431.670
